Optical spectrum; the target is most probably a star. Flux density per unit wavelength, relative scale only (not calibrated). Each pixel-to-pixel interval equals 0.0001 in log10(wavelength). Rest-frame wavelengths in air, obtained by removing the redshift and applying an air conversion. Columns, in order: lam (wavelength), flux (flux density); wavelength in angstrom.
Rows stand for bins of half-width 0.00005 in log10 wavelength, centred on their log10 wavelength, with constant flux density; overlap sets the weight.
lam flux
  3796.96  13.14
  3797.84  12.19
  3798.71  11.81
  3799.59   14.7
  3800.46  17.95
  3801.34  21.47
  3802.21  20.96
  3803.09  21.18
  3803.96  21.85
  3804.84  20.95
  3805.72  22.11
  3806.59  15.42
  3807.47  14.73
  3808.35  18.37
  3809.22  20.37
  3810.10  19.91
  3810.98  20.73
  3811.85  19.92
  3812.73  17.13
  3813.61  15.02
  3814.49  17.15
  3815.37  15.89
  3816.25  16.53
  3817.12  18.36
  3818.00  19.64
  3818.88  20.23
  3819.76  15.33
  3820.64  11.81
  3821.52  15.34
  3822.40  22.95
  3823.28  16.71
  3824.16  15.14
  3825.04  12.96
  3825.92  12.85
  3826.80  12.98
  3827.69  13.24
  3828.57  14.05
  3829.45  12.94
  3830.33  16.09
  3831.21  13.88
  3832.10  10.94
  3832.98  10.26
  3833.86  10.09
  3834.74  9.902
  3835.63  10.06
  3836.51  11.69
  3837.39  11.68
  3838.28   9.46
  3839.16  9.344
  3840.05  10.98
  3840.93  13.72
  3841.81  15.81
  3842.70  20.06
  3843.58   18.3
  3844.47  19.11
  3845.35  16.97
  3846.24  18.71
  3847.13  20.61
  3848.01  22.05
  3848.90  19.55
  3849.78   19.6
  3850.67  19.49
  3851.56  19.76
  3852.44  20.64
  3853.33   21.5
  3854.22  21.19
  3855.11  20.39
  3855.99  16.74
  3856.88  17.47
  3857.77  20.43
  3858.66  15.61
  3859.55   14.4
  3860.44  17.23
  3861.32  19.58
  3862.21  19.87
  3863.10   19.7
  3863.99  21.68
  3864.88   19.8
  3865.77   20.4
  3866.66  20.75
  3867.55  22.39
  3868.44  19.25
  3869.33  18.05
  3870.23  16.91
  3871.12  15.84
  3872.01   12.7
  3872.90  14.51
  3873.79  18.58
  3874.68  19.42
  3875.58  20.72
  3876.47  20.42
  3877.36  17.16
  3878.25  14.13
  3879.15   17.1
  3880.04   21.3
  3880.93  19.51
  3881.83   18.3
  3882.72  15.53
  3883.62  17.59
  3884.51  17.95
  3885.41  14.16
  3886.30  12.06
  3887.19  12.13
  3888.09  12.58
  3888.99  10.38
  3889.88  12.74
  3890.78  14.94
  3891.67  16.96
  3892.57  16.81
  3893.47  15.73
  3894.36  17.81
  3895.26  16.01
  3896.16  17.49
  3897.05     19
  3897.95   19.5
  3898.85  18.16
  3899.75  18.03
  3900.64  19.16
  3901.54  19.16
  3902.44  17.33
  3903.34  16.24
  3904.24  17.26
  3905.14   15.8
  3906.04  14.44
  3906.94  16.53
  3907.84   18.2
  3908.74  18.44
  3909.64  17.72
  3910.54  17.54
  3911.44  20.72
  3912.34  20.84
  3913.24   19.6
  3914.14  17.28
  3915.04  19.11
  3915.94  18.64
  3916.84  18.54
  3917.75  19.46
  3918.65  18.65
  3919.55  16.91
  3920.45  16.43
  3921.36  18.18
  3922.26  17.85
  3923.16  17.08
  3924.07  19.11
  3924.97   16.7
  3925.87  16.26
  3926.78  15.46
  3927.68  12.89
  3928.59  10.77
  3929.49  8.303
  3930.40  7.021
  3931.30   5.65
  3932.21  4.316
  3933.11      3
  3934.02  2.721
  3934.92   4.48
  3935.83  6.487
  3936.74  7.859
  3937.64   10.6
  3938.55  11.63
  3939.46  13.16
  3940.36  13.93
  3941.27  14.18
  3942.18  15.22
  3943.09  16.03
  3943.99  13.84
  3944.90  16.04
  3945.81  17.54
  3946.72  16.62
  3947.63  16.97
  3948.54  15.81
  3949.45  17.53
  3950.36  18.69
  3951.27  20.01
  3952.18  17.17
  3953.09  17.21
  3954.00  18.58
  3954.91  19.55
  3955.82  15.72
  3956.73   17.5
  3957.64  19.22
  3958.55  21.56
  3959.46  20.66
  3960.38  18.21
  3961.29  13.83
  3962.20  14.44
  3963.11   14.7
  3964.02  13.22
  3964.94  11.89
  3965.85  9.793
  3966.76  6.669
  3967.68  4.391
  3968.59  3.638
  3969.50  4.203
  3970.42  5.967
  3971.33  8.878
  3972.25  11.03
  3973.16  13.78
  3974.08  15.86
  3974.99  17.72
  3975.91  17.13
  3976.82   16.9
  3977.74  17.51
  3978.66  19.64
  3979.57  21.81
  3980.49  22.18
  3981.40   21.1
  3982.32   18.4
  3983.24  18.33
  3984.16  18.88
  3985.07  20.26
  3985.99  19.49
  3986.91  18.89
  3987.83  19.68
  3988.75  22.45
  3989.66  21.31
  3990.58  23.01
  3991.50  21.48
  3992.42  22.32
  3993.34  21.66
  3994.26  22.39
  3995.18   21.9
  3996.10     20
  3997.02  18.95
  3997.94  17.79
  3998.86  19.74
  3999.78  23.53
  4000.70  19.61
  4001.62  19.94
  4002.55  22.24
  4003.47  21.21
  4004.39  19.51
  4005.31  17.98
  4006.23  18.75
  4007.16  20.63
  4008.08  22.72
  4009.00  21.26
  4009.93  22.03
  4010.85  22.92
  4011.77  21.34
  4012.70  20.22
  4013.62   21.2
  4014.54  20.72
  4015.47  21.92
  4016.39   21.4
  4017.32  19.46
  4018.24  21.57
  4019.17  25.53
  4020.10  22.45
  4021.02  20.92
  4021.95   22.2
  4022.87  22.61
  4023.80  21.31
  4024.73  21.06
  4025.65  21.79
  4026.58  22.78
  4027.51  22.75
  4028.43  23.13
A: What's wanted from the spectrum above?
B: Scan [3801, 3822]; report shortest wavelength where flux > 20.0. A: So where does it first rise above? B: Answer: 3801.34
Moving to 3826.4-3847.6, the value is 3842.70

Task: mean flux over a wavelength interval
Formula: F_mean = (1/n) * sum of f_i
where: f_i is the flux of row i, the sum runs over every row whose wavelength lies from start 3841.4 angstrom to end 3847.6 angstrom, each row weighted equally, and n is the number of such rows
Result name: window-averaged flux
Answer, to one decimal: 18.5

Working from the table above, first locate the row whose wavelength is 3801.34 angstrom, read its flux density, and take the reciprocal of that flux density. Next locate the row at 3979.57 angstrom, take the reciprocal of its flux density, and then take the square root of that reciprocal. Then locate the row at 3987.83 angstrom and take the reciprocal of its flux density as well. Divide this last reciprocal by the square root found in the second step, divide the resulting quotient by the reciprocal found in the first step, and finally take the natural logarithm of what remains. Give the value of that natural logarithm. 1.63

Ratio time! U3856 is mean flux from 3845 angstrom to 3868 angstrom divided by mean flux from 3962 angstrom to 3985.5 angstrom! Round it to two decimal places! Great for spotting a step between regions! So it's 1.38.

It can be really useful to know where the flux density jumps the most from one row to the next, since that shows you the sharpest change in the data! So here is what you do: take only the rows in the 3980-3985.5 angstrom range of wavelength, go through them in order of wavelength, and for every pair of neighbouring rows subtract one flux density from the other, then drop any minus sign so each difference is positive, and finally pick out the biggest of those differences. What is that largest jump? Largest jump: 2.70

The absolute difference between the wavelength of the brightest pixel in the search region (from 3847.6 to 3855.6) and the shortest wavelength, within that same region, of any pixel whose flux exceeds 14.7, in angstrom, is 0.0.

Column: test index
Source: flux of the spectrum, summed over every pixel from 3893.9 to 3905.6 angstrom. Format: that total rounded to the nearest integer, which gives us 231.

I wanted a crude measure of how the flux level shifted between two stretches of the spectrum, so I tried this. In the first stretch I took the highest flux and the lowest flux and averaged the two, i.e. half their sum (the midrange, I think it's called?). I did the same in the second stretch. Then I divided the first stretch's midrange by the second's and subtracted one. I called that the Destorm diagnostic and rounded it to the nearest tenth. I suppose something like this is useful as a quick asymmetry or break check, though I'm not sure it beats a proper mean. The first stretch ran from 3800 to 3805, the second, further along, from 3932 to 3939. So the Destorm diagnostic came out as 1.8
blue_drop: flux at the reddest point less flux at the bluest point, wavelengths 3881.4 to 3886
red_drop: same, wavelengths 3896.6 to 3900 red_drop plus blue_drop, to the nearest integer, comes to -5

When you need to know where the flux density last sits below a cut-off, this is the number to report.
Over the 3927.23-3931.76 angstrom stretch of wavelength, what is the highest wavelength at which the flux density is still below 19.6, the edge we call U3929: 3931.30 angstrom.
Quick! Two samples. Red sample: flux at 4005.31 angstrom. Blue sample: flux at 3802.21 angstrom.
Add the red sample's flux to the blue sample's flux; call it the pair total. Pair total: 38.9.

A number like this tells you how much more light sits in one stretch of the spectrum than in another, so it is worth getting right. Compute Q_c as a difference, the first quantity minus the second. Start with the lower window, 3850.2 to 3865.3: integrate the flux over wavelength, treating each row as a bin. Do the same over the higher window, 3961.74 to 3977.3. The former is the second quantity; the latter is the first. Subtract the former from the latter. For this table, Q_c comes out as -115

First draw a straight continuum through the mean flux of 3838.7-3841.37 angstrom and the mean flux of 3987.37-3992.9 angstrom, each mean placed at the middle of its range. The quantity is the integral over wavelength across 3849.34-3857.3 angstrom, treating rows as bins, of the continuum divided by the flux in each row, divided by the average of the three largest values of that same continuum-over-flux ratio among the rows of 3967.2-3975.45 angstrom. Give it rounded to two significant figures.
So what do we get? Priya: 1.0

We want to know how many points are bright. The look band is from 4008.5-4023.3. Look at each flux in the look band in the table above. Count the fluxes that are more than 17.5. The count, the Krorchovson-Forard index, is 16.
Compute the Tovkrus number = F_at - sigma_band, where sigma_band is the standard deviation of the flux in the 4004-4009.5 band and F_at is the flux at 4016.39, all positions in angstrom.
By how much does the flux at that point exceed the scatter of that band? 20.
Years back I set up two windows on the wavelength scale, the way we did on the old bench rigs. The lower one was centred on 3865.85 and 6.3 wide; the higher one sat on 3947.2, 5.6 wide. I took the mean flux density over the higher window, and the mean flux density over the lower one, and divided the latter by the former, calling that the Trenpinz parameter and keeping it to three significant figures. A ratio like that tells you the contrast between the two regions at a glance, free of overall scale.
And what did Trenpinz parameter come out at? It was 1.23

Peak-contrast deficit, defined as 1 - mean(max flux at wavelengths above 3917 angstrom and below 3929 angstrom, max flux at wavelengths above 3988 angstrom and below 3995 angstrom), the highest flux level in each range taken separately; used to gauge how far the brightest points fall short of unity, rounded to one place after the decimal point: -20.2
